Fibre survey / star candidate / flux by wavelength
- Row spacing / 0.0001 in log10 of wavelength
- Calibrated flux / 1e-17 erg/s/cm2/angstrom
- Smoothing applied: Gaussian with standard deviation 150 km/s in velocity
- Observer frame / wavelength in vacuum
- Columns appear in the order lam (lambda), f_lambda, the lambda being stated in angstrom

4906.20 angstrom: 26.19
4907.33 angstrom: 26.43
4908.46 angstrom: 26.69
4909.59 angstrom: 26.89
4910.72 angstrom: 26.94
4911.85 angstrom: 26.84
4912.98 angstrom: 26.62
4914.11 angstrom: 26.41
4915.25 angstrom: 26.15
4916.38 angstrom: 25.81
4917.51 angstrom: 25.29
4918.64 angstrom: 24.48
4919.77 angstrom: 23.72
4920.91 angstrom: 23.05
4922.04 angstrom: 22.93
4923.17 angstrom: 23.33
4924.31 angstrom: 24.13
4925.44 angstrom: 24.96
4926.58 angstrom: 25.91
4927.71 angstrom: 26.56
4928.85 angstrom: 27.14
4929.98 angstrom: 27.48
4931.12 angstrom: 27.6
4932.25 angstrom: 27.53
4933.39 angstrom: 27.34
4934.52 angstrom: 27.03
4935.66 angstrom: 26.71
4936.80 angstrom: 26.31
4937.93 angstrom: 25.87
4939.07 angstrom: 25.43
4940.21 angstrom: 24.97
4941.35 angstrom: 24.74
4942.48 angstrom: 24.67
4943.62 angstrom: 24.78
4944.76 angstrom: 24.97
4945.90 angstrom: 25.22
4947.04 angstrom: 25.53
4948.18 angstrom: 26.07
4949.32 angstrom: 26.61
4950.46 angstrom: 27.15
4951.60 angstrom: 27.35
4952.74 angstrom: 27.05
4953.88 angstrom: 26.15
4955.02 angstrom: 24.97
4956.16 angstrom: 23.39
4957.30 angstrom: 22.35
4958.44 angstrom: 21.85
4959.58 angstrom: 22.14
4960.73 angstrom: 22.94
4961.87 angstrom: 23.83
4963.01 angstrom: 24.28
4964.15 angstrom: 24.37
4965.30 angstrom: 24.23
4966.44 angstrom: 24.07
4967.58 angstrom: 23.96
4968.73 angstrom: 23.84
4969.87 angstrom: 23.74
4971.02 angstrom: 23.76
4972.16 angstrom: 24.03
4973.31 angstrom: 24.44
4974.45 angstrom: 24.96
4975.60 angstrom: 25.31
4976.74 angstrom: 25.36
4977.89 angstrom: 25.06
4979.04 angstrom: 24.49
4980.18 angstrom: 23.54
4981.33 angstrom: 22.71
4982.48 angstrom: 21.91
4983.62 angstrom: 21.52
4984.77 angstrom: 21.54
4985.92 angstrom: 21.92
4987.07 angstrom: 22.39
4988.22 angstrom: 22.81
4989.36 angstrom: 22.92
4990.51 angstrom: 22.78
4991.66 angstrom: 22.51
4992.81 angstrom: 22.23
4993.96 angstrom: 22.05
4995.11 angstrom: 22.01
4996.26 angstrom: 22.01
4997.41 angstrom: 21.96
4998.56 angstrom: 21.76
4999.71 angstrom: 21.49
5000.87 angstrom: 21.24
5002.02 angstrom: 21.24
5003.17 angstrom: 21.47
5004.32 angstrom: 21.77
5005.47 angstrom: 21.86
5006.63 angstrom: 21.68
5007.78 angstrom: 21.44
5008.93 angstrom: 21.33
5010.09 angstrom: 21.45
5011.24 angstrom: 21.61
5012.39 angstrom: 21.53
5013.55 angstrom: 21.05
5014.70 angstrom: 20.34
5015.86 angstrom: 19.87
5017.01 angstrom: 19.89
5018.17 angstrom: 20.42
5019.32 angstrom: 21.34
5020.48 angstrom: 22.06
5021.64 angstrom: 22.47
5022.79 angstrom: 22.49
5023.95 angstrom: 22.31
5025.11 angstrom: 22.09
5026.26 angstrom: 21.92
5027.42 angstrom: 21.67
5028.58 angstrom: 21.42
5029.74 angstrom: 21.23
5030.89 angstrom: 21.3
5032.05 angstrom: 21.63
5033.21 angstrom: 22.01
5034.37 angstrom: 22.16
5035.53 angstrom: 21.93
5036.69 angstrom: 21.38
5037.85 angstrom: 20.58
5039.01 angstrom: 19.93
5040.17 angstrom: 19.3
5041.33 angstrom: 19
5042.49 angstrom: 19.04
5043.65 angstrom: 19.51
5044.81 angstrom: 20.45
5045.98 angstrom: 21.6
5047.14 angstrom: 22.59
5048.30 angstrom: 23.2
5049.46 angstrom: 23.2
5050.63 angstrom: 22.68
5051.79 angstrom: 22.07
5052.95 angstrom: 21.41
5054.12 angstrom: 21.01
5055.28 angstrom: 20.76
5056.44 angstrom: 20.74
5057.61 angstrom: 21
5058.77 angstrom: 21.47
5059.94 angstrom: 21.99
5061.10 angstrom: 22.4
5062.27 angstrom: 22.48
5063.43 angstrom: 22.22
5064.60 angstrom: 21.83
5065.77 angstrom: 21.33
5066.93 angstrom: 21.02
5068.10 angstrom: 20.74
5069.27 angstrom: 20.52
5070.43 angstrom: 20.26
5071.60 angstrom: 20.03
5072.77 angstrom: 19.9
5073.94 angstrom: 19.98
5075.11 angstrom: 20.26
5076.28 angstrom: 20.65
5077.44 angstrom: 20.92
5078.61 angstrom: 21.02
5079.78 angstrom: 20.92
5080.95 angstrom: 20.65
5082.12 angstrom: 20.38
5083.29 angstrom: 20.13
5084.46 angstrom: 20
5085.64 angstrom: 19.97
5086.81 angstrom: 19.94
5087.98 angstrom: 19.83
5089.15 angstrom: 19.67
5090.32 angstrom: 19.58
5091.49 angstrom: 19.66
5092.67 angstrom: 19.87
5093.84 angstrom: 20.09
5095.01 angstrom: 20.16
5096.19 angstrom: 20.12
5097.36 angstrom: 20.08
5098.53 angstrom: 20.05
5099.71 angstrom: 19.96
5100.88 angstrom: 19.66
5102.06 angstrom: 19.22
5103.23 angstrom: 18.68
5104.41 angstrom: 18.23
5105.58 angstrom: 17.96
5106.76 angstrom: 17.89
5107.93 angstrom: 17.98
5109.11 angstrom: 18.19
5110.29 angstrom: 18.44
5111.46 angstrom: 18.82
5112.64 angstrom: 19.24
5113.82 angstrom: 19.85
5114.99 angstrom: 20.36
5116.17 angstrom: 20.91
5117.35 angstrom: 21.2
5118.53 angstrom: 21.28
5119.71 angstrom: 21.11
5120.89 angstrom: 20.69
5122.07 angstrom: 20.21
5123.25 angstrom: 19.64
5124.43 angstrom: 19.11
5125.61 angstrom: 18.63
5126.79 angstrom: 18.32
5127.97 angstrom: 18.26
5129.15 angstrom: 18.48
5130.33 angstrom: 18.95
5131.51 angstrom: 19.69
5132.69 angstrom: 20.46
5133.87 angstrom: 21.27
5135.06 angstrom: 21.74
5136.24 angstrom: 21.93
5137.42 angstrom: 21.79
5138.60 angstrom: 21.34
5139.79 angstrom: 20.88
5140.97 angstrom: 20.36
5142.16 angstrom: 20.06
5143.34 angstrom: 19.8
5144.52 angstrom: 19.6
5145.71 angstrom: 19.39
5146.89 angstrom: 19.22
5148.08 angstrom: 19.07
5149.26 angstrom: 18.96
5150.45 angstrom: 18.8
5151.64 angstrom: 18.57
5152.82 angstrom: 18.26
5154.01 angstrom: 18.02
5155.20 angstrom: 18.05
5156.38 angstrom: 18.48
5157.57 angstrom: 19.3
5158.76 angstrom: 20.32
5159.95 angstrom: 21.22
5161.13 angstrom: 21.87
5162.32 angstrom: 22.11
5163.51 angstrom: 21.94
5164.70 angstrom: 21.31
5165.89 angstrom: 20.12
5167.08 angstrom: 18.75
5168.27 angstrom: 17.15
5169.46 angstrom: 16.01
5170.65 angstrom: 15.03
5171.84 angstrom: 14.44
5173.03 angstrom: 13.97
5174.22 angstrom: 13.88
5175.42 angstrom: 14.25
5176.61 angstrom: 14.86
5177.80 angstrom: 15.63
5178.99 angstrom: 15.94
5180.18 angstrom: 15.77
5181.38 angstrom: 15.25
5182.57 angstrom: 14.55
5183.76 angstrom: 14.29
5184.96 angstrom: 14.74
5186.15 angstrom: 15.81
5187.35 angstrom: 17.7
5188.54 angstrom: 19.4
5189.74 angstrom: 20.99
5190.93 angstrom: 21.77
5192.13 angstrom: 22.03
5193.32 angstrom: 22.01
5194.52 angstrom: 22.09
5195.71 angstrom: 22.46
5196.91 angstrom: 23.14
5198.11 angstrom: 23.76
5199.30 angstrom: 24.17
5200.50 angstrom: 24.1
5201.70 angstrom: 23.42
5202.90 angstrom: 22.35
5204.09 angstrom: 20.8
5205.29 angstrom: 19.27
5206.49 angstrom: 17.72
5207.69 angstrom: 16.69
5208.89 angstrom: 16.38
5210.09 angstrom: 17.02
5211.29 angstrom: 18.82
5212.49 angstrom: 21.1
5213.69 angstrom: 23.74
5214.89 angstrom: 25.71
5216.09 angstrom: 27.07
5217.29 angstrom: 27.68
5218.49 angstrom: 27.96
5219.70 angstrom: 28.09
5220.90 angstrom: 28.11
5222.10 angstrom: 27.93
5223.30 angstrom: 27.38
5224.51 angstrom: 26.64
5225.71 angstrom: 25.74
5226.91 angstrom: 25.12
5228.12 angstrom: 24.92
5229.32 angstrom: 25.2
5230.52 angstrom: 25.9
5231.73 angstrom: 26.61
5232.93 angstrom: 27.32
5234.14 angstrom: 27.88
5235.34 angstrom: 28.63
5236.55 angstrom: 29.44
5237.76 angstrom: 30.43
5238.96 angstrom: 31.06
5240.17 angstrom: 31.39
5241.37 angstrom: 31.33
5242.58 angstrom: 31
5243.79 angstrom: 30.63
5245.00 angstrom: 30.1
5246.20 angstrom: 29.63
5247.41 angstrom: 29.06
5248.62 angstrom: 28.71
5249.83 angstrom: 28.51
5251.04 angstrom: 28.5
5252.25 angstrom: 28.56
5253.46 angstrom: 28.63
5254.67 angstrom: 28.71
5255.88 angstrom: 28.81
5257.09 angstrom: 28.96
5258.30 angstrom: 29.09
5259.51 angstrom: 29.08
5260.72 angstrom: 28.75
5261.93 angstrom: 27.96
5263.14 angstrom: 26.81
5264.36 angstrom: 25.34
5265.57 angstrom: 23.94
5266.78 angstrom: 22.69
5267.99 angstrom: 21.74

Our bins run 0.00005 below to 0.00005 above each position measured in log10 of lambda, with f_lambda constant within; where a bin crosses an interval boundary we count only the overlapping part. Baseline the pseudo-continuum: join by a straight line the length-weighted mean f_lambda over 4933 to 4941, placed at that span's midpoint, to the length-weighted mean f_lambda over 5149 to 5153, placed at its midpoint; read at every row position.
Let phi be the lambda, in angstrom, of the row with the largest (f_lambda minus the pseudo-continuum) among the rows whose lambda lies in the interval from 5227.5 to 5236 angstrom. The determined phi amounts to 5235.34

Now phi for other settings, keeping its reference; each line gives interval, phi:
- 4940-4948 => 4947.04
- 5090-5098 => 5097.36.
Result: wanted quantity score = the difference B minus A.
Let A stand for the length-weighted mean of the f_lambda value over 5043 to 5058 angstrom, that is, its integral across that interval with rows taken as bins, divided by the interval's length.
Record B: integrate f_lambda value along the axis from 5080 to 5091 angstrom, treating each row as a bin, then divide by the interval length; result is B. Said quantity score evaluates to -1.5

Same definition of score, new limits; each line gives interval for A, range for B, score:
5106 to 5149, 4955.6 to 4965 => 3.3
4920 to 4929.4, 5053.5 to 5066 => -3.1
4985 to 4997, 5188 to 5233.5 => 1.1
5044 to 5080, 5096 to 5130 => -1.9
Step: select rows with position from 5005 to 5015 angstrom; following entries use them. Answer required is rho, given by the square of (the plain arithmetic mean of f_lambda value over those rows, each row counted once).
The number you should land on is 456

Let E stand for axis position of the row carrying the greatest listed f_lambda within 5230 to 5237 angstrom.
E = 5236.55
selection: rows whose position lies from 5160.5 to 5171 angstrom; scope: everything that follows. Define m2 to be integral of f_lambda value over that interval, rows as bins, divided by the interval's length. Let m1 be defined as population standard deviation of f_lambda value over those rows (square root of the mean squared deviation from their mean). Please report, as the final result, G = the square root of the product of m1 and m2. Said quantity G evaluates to 7.1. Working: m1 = 2.6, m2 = 19.5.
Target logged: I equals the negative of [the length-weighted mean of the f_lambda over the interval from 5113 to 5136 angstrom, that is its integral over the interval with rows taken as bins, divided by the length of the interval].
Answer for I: -20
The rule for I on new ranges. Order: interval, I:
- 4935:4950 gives -26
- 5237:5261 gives -30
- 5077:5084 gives -21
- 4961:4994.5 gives -23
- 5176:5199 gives -19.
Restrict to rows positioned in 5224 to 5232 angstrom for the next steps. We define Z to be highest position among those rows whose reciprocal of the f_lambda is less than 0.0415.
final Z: 5231.73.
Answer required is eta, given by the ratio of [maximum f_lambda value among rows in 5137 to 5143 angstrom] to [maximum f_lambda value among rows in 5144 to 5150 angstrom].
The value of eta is 1.11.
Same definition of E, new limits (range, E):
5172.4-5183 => 5178.99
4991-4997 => 4991.66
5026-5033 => 5026.26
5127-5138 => 5136.24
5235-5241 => 5240.17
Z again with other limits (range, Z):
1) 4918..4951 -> 4950.46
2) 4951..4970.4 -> 4965.30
